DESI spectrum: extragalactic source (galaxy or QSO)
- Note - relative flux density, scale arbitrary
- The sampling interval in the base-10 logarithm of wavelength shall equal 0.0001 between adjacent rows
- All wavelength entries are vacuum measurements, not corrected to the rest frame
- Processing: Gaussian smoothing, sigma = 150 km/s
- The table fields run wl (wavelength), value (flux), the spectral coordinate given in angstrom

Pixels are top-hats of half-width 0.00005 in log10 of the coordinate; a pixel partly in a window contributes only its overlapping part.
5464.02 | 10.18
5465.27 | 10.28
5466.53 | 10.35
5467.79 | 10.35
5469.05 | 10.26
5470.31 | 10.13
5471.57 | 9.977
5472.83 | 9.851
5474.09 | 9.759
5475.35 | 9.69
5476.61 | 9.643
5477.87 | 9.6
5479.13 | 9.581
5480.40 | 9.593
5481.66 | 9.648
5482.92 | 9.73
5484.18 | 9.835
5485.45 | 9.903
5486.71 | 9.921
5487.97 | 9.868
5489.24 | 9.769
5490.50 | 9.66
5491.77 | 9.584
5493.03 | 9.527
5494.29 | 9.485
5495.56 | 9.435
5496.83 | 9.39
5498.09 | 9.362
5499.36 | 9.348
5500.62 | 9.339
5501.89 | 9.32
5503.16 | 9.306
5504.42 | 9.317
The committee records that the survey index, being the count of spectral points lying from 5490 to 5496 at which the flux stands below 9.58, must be 3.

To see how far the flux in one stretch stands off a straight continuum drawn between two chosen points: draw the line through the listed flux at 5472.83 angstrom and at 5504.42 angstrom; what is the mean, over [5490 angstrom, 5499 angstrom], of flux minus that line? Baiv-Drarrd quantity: 0.0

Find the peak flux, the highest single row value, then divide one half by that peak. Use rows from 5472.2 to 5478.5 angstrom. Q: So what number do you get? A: 0.0508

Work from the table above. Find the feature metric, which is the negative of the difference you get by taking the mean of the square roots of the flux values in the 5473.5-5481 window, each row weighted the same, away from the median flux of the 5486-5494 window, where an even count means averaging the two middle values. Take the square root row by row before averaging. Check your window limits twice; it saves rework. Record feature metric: -6.61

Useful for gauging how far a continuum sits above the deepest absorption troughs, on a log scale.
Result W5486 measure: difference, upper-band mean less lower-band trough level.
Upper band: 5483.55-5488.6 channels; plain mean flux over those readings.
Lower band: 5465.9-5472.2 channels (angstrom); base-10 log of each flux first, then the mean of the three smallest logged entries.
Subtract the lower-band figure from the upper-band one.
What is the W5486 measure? 8.9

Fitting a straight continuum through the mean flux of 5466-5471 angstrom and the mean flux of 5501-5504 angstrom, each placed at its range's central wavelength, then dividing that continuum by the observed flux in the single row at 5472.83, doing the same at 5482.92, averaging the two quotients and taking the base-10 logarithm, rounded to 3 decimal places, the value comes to 0.009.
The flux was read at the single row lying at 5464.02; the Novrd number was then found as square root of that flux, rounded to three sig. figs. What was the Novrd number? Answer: 3.19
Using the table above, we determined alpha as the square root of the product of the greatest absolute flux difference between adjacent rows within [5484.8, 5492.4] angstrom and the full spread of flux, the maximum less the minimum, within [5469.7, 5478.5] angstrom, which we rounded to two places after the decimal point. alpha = 0.24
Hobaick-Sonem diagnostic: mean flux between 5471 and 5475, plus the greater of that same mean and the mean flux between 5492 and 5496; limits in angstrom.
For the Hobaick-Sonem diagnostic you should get 19.7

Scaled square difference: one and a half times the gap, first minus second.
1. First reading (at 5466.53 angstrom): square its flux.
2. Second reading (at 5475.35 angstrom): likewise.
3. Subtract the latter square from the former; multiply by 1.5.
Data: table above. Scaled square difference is 20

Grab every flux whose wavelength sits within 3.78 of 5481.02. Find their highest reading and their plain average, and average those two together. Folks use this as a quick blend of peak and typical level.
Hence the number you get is 9.75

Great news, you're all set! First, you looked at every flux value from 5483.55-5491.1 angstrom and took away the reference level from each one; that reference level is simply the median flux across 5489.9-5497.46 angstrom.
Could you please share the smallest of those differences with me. 0.15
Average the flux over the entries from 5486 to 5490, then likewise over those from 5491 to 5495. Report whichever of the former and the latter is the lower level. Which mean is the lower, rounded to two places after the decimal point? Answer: 9.53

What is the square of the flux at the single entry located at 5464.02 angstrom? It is 104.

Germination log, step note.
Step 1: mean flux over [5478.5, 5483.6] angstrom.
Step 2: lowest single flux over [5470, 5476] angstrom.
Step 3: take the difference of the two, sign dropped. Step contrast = 0.05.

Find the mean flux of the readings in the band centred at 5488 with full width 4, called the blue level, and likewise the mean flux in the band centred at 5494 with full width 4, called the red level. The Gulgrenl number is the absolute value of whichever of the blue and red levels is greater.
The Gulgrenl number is 9.9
